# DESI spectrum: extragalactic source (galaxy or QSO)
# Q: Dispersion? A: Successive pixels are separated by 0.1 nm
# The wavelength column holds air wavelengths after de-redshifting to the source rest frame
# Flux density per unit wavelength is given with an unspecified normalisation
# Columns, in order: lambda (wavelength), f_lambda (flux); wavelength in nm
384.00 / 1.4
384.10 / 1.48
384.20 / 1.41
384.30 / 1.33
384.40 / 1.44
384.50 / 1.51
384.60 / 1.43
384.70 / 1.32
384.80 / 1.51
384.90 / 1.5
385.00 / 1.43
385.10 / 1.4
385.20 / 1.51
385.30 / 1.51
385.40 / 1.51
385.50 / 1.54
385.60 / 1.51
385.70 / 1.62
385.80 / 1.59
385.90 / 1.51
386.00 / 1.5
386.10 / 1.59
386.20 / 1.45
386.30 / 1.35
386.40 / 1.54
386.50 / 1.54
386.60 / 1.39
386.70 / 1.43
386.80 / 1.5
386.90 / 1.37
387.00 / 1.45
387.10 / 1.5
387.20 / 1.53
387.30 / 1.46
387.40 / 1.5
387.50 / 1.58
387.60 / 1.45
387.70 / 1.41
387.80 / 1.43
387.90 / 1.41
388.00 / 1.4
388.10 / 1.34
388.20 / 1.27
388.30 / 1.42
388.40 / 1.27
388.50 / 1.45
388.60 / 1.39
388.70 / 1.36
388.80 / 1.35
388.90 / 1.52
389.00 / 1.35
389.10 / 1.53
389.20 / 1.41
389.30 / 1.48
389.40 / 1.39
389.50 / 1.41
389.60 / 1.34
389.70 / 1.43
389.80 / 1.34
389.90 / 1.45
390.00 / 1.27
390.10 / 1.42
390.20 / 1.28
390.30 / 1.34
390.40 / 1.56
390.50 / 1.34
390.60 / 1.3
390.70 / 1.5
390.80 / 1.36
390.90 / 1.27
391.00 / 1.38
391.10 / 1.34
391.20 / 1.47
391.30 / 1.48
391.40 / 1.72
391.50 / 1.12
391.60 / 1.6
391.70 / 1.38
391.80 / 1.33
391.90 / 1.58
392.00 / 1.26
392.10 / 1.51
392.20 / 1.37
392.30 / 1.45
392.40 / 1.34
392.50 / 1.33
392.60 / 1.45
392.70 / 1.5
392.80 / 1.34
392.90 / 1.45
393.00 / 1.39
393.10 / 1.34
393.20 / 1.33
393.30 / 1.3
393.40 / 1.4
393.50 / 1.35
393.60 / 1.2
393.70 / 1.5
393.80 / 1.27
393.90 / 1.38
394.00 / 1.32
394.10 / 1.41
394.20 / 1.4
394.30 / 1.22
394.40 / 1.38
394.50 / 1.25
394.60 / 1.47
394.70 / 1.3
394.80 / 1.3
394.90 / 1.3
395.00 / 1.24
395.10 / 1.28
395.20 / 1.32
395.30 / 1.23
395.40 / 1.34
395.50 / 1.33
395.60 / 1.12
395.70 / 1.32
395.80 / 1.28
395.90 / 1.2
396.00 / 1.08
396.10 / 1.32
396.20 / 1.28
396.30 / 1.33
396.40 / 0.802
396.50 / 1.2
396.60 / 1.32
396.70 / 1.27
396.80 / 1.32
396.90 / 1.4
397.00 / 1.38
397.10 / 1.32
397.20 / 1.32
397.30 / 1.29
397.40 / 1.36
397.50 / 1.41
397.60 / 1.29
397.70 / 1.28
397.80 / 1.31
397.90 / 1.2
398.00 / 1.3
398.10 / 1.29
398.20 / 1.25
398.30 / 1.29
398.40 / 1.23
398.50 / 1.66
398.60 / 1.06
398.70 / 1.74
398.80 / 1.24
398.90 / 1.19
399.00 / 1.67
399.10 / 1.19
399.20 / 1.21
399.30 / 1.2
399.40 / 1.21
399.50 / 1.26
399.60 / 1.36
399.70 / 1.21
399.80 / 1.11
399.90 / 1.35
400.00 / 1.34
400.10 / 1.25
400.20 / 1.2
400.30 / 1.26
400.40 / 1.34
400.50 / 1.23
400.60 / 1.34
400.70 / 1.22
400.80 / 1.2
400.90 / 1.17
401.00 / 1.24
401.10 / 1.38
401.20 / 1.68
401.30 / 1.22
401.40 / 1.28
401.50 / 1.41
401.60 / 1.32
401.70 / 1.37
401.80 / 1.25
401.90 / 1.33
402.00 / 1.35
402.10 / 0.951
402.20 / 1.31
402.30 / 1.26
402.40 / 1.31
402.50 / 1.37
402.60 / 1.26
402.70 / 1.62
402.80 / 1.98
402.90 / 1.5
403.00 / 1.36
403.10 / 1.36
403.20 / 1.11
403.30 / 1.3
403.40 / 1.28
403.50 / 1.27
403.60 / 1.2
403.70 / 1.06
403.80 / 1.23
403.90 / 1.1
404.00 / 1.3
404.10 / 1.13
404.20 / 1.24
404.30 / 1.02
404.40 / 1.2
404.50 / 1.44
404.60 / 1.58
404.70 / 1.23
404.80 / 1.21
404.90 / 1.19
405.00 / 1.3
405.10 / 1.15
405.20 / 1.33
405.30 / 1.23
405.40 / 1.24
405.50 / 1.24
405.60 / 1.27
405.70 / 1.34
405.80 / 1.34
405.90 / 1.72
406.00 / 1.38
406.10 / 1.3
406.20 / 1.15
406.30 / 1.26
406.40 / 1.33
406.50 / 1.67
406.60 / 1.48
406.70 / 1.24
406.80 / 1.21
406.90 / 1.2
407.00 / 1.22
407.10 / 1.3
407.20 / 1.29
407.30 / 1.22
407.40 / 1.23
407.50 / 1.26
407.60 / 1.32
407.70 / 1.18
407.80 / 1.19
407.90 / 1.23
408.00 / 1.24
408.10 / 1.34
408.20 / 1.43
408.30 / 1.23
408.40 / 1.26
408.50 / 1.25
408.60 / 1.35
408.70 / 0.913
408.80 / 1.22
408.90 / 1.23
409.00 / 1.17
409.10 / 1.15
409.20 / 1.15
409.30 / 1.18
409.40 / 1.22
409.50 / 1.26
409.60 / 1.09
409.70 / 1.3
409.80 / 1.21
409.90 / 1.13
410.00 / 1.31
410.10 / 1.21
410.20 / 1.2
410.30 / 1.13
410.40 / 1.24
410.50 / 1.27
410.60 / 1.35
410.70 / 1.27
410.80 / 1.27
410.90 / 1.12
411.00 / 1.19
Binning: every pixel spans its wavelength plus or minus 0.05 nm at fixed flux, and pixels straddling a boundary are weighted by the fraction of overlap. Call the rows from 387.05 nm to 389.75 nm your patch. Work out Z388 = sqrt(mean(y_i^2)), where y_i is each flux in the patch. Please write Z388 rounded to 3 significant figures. 1.42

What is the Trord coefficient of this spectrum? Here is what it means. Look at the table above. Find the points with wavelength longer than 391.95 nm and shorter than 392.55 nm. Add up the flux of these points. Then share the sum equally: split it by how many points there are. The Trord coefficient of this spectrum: 1.38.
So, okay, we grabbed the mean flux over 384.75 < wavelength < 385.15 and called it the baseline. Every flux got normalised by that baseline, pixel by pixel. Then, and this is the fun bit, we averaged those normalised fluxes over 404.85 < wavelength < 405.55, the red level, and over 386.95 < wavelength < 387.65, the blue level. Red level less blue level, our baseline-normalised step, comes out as -0.18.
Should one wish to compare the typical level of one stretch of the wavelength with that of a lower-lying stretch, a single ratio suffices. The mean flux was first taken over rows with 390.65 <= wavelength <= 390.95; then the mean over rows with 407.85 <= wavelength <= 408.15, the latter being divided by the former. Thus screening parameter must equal 0.92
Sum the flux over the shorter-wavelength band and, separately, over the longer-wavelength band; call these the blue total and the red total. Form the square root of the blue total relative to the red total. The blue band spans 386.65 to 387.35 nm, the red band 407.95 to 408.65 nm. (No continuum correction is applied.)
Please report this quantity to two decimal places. 1.06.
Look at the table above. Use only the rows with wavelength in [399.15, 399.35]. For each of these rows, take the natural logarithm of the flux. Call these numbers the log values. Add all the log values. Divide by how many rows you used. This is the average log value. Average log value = 0.186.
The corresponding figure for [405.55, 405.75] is 0.266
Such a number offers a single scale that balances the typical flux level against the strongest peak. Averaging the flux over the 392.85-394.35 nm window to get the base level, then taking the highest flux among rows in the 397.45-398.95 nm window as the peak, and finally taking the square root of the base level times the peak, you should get 1.53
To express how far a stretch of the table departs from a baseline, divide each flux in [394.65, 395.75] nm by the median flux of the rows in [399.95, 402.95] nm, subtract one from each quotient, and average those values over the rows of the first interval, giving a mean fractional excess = -0.023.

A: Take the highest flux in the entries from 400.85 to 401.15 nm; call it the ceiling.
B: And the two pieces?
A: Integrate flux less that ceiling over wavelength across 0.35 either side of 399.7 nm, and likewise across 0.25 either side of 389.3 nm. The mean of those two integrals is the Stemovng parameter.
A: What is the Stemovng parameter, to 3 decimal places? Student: -0.025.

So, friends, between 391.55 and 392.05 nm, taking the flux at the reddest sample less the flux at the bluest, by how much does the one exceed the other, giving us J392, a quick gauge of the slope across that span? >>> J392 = -0.34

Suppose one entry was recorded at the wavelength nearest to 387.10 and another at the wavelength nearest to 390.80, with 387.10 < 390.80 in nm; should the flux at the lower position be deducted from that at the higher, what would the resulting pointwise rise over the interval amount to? -0.14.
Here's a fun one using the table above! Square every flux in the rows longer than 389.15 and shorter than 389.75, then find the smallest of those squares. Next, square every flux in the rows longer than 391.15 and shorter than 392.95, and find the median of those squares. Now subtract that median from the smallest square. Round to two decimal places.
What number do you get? -0.31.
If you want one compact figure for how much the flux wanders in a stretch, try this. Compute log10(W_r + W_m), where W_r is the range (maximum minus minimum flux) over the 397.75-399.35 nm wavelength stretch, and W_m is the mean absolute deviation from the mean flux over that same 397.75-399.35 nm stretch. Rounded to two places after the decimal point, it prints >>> -0.09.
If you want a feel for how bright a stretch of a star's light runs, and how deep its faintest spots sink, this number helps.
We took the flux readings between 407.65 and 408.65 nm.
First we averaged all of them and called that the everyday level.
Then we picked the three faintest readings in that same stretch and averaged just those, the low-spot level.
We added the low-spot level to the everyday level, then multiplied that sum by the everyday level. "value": 3.1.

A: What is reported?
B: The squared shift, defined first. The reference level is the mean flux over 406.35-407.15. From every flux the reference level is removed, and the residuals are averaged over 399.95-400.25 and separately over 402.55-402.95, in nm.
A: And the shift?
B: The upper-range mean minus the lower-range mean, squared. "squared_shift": 0.11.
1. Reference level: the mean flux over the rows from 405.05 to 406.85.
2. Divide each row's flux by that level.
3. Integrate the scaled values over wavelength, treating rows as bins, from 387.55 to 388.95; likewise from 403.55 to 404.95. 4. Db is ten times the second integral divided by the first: 8.8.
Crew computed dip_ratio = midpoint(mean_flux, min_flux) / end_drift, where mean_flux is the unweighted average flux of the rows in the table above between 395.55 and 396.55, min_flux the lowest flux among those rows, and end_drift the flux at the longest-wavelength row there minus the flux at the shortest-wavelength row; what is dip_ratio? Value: 12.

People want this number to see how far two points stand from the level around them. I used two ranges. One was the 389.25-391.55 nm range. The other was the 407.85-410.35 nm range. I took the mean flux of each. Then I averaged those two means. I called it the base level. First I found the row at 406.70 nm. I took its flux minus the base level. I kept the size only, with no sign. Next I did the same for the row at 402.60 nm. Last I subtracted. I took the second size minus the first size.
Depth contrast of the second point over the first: -0.020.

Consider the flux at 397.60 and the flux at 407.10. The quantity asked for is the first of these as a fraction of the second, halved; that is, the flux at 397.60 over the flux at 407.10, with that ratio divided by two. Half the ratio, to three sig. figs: 0.496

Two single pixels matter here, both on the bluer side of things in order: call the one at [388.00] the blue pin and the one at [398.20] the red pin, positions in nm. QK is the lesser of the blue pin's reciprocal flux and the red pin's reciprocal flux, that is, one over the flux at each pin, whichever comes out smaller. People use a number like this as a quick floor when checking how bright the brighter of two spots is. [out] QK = 0.71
